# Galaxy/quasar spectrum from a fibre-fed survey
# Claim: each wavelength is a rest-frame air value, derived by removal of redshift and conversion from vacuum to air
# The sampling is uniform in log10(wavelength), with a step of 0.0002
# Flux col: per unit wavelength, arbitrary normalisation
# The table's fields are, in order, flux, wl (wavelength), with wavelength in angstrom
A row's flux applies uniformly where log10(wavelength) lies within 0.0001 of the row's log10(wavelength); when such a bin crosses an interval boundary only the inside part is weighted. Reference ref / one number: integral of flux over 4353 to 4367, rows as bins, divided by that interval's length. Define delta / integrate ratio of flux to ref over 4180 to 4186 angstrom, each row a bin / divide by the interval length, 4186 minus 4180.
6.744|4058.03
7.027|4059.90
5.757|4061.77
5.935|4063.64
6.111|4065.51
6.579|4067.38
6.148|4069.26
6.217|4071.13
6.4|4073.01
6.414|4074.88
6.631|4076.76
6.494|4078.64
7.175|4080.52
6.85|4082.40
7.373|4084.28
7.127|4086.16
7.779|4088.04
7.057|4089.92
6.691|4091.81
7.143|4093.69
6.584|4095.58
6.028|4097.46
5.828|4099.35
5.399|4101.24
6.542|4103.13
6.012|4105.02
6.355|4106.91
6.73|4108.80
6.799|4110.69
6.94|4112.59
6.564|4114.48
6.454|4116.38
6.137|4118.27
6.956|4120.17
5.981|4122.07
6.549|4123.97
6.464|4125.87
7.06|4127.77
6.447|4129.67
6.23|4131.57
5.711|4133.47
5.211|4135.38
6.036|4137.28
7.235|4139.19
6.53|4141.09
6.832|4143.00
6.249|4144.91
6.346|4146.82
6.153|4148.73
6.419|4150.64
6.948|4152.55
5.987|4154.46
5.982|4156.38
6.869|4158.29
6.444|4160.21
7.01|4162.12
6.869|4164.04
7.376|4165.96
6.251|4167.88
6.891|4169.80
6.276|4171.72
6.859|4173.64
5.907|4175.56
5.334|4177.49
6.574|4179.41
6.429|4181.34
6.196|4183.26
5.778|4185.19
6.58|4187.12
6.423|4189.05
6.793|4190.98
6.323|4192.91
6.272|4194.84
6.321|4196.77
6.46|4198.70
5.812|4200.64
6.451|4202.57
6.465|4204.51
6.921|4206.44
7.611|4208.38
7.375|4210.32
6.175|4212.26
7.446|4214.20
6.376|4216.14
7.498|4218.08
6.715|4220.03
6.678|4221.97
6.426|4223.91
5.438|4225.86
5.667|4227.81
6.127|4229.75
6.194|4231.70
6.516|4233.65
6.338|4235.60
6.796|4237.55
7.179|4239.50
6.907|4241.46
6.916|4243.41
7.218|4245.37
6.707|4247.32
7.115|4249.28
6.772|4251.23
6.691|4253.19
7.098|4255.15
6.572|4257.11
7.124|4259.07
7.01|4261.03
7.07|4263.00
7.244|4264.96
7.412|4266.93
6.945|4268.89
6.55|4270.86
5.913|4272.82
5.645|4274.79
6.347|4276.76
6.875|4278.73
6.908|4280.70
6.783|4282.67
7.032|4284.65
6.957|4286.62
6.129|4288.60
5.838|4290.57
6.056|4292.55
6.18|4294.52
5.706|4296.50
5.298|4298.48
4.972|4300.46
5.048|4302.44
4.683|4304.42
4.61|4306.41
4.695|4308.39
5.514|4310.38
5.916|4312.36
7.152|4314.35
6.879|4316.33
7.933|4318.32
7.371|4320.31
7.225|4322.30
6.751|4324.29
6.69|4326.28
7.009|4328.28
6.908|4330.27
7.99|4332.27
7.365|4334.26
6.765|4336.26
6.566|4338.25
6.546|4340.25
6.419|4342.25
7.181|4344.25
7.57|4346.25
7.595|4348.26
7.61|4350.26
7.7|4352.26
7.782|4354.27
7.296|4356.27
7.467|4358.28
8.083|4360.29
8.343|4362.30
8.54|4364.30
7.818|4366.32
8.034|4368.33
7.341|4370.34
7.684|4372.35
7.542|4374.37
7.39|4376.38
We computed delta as 0.78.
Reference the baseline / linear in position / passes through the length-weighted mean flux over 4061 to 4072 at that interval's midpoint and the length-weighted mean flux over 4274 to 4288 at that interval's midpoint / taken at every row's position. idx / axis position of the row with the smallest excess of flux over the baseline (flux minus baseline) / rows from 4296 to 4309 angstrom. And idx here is 4306.41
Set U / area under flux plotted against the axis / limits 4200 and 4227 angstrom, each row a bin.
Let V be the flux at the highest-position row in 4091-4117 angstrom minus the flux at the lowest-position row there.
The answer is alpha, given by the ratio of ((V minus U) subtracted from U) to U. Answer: 2.00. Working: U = 180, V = -0.2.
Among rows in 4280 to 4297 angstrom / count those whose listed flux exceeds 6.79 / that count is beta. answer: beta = 3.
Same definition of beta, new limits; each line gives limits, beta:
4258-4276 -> 6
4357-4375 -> 9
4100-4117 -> 2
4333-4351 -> 5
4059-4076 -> 1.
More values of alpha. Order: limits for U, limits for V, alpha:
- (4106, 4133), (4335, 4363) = 1.99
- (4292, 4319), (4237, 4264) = 2.00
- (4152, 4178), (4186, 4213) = 2.00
